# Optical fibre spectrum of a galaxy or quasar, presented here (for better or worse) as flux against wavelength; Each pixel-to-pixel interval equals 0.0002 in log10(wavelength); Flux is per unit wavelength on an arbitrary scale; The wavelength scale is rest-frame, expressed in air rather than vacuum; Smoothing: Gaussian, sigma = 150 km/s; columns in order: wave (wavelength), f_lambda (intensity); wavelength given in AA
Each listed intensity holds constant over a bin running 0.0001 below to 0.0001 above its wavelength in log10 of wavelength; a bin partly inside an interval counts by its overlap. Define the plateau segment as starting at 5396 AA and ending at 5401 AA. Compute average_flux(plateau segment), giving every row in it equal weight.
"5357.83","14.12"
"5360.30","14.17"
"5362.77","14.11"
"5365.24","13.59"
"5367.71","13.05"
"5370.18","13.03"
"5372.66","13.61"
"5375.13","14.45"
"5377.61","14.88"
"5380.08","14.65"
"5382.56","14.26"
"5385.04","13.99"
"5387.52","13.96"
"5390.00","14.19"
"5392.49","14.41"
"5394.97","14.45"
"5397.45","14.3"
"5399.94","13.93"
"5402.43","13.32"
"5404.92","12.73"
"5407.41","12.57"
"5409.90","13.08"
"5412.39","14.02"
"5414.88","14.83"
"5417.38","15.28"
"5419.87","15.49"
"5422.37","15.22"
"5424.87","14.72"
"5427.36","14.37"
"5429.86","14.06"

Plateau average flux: 14.1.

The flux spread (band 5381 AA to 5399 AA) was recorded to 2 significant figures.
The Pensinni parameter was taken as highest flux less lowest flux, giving 0.49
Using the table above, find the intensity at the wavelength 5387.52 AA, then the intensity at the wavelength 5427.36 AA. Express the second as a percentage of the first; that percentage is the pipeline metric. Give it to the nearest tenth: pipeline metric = 102.9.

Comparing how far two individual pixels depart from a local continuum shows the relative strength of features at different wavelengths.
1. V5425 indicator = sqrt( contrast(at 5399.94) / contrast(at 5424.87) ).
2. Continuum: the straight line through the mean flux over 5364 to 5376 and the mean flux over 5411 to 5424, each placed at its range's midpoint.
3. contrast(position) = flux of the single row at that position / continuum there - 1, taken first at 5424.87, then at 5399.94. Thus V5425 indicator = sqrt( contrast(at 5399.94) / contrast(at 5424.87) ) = 1.1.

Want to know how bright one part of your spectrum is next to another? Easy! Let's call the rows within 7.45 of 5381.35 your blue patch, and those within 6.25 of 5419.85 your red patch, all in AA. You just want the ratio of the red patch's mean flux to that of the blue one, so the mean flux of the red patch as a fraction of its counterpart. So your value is 1.05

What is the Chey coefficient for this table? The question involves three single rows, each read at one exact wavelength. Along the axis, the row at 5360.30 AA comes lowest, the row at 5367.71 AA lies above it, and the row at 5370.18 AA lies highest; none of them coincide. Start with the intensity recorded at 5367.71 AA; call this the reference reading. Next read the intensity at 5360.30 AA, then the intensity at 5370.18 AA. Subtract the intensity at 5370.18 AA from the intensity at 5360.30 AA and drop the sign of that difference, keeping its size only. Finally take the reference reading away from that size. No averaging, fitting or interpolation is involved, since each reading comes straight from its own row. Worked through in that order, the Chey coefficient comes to -11.9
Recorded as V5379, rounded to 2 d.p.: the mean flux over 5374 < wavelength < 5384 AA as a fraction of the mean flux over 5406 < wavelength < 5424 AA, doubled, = 2.03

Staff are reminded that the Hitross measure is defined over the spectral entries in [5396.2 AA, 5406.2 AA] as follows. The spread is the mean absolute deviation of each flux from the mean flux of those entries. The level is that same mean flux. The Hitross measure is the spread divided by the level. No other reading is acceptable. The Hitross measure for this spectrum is 0.040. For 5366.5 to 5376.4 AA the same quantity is 0.037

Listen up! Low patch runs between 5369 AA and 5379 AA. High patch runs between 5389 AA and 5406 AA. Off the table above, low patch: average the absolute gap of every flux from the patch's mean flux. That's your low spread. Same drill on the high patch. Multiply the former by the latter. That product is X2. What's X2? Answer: 0.34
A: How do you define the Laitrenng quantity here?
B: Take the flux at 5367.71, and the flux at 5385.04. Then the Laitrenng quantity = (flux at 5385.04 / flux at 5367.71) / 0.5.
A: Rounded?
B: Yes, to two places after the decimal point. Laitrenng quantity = 2.14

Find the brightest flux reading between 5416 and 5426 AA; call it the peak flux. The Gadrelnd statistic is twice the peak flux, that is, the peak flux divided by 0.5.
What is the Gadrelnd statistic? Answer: 31.0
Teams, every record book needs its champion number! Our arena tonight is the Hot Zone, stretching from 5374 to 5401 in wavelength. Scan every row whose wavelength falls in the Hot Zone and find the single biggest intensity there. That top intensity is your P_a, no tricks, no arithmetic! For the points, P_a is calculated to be 14.88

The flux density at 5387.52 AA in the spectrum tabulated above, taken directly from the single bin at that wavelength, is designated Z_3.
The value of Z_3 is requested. 13.96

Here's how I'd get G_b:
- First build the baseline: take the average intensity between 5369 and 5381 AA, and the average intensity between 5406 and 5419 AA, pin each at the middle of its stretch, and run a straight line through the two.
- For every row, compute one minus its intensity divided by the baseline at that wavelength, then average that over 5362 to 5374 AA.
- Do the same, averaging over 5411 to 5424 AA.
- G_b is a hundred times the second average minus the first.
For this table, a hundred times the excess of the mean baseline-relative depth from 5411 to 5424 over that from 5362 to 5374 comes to -12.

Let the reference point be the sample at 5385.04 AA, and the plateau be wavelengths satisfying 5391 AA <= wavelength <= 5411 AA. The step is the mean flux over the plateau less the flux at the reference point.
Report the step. -0.39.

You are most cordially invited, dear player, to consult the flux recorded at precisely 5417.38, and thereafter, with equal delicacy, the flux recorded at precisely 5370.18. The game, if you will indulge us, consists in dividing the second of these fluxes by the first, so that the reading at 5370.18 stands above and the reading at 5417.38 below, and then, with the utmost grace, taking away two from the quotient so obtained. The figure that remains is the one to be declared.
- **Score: -1.15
